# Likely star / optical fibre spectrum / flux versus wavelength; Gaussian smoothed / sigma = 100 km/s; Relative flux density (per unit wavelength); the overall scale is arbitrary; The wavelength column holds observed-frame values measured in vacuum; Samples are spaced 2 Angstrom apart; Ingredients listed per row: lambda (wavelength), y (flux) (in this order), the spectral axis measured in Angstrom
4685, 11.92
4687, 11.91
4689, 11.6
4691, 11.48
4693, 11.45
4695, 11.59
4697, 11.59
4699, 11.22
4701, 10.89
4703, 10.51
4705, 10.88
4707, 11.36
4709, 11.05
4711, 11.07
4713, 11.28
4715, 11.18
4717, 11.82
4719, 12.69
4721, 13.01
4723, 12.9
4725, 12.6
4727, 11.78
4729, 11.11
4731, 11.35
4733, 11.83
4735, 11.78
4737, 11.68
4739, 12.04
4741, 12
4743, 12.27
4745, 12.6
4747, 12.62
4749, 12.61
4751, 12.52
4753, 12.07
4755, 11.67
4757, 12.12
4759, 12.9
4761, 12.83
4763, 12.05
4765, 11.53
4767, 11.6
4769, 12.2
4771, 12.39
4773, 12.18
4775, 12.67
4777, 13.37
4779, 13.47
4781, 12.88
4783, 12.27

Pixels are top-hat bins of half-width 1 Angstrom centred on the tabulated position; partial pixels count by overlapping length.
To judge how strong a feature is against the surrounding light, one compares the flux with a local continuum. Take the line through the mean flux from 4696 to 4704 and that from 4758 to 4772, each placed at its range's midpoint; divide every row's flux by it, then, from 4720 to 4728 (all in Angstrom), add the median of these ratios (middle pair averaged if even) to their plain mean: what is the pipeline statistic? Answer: 2.21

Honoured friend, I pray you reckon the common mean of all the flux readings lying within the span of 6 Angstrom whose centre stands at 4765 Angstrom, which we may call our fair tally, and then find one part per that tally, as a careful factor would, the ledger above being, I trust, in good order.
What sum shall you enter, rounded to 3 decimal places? 0.085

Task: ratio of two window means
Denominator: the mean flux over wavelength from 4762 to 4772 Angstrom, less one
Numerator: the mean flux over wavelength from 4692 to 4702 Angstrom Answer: 1.04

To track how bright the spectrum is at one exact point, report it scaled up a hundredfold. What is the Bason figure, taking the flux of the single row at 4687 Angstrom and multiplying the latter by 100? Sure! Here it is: 1191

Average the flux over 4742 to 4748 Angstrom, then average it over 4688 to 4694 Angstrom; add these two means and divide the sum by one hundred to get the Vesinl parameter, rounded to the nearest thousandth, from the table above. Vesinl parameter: 0.240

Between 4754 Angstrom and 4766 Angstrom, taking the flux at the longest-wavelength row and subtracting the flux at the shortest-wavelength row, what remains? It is -0.1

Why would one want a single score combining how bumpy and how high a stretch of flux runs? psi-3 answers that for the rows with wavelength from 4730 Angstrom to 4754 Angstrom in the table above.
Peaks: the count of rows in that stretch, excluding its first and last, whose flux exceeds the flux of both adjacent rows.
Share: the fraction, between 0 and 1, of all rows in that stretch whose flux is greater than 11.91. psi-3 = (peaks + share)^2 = 13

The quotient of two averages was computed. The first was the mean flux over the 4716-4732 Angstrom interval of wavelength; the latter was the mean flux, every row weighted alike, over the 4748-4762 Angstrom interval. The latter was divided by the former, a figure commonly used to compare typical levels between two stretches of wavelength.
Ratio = 1.02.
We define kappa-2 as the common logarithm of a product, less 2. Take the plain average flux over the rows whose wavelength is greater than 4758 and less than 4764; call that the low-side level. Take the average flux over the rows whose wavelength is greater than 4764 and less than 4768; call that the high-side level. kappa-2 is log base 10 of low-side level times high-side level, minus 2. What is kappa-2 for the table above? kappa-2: 0.163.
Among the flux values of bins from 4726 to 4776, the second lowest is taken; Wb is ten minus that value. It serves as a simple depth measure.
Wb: -1.35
